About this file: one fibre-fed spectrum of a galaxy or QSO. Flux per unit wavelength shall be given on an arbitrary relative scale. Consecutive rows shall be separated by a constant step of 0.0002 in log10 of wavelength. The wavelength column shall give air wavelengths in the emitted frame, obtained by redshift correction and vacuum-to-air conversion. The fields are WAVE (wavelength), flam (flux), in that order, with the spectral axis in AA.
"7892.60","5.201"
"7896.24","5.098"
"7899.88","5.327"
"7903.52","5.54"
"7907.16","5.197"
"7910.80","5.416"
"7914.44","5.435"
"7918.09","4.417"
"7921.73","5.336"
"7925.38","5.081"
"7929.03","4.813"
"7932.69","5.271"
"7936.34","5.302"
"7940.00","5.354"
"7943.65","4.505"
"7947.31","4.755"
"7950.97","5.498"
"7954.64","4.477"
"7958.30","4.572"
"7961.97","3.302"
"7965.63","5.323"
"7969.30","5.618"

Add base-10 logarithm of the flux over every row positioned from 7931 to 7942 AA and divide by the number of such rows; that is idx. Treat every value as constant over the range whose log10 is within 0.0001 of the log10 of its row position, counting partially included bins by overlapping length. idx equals 0.73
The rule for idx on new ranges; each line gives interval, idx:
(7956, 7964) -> 0.59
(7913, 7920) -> 0.69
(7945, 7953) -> 0.71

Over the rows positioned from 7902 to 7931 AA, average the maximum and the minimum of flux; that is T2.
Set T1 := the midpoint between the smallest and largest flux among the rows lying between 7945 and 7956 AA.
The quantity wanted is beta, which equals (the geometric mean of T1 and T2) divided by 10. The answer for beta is 0.498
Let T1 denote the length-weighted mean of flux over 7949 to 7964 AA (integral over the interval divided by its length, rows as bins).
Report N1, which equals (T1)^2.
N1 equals 20.0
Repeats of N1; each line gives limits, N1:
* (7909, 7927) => 26.4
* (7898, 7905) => 29.4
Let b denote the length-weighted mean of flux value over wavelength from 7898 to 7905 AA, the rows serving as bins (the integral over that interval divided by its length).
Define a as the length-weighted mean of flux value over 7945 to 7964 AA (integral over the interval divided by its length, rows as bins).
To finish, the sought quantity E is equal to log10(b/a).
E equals 0.078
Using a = 4.5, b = 5.4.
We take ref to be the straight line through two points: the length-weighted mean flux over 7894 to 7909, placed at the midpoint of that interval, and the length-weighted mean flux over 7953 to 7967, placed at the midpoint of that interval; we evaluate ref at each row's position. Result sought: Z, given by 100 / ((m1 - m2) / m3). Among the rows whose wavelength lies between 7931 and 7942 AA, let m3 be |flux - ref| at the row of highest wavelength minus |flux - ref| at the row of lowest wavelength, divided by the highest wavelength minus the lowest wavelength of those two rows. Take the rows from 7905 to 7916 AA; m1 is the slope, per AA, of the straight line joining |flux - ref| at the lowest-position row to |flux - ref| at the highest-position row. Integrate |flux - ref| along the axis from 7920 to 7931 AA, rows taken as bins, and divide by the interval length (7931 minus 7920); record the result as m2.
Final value -18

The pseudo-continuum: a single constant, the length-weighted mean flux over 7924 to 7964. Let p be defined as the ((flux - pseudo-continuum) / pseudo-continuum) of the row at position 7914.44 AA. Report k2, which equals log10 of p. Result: -0.89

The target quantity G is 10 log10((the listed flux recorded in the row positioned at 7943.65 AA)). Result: 6.5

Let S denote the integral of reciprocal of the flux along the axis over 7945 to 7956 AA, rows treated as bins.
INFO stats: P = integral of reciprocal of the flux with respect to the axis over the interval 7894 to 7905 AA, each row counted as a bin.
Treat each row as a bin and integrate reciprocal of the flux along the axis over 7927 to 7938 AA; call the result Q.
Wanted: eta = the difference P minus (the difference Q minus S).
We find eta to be 2.18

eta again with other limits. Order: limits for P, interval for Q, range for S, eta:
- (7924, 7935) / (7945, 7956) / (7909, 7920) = 2.10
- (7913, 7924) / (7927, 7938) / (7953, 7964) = 2.77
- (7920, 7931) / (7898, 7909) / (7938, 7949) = 2.38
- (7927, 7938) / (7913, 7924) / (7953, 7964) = 2.68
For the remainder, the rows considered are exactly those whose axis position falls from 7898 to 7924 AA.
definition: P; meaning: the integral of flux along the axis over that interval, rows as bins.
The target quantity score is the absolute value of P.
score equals 136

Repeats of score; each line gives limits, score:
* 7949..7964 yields 67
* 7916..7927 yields 55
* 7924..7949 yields 125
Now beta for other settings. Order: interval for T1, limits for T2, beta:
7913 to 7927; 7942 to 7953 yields 0.496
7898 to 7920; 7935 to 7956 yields 0.498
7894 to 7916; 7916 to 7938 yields 0.509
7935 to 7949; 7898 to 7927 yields 0.495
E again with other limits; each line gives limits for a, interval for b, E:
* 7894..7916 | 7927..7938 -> -0.017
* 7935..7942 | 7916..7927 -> -0.030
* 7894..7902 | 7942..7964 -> -0.062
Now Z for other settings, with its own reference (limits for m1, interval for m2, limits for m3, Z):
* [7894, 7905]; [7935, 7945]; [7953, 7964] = -32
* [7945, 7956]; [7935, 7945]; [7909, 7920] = -10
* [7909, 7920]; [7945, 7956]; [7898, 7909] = 1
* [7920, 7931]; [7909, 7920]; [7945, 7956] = 5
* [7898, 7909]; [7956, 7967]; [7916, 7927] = 9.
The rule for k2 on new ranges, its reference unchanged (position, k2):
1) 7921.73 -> -0.96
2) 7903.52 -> -0.82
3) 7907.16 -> -1.10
